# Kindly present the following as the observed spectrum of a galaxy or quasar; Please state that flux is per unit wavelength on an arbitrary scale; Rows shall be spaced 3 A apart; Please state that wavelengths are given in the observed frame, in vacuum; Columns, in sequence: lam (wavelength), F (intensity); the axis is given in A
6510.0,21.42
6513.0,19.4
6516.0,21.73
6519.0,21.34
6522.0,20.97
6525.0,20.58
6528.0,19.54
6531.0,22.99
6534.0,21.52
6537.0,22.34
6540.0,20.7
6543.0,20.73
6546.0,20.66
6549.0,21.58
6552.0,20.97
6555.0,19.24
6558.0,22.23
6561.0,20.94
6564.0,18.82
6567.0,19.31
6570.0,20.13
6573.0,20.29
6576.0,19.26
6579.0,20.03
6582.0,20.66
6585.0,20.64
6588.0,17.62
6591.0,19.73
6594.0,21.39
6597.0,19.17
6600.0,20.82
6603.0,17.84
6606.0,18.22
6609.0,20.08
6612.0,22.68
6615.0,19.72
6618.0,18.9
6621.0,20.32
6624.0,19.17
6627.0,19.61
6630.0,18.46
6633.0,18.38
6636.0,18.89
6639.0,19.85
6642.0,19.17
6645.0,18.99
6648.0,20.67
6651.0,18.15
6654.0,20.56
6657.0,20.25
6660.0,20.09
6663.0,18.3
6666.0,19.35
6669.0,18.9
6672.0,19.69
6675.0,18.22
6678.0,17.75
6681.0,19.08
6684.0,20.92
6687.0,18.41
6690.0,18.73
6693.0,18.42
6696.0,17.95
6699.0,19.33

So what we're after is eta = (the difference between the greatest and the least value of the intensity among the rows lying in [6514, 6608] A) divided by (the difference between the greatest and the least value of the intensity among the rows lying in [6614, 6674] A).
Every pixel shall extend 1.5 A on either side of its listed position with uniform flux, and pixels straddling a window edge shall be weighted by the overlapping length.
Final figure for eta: 2.1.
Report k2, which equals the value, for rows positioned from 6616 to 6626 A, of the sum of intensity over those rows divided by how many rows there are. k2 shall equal 19.5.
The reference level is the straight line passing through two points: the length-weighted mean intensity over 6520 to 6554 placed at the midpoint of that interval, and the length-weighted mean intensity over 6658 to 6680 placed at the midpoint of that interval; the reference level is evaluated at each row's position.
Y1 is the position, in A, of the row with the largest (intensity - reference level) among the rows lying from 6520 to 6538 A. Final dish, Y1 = 6531.0 A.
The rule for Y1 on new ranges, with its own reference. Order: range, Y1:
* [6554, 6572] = 6558.0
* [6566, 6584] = 6582.0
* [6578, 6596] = 6594.0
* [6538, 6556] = 6549.0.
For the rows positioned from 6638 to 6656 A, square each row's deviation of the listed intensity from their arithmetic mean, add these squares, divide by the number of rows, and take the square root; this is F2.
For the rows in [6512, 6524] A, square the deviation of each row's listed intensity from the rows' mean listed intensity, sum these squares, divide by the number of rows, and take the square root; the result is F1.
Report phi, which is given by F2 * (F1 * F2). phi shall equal 0.71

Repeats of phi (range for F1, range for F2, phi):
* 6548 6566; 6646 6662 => 1.03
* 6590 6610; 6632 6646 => 0.27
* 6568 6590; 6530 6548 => 0.80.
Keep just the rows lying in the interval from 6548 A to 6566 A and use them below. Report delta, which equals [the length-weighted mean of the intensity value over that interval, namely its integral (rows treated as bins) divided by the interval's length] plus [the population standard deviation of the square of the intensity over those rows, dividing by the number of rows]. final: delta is 70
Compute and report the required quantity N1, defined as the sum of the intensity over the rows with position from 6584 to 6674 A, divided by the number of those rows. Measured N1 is 19.5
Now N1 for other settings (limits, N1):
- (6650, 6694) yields 19.1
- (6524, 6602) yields 20.5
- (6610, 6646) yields 19.5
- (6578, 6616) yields 19.9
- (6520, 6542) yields 21.2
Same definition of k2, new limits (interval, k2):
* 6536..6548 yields 21.1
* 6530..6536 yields 22.3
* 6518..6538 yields 21.3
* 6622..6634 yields 18.9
